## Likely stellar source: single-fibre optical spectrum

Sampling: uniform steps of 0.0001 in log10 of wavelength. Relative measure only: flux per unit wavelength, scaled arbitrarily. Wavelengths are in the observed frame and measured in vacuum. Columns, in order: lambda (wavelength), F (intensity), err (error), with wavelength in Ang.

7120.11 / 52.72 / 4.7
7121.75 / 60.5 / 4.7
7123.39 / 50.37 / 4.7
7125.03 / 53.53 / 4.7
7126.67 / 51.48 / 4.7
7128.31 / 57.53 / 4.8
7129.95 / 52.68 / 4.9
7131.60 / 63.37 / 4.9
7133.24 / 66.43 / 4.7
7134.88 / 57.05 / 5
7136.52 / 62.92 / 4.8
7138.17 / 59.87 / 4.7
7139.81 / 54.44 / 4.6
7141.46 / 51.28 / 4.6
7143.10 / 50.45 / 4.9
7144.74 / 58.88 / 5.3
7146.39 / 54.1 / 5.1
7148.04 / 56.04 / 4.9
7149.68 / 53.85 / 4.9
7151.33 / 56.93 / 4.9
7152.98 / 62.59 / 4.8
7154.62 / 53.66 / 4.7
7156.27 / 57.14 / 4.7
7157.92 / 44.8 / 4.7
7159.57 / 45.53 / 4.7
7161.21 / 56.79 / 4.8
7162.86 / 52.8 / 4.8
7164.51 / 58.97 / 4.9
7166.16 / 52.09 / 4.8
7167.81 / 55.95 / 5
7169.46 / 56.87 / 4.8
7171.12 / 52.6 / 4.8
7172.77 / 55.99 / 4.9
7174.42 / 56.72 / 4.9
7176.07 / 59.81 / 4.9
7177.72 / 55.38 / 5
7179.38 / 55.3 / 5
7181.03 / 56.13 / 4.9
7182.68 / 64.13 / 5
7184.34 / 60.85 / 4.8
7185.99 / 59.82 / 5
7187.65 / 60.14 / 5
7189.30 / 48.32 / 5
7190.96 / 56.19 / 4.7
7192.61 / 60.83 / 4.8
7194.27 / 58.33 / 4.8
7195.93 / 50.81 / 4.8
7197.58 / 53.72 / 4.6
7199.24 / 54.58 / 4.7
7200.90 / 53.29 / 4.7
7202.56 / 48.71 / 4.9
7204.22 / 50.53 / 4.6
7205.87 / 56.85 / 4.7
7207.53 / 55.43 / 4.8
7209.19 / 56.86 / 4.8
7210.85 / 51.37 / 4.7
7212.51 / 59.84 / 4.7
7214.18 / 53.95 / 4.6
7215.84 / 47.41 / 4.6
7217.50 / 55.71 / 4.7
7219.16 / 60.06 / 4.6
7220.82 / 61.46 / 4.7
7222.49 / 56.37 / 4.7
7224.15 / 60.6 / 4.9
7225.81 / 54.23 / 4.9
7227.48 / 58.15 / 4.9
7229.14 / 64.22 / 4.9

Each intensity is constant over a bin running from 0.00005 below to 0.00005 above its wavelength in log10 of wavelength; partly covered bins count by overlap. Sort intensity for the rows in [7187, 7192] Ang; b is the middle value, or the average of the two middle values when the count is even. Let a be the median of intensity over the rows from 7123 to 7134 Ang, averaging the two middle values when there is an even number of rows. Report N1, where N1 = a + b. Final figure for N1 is 110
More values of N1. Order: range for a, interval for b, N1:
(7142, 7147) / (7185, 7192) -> 112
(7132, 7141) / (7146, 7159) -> 115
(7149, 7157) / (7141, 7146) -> 108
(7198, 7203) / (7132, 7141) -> 113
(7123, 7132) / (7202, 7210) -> 109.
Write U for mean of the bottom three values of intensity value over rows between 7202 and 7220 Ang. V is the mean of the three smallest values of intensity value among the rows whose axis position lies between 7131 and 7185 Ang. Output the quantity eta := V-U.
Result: -2.0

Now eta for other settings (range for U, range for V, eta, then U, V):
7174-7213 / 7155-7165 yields -1.5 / 49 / 47.7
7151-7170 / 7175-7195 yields 5.5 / 47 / 53.0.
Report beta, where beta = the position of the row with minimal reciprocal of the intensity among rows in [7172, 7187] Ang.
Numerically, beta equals 7182.68 Ang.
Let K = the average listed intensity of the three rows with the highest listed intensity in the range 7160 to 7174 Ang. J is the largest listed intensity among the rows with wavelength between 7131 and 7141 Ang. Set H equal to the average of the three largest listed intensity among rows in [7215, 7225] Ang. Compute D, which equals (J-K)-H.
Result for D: -51.8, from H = 61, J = 66.43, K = 58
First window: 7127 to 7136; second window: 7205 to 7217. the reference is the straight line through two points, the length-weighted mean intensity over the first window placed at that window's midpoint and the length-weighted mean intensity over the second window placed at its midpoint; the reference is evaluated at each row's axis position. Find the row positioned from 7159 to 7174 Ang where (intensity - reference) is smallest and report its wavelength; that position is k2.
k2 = 7159.57 Ang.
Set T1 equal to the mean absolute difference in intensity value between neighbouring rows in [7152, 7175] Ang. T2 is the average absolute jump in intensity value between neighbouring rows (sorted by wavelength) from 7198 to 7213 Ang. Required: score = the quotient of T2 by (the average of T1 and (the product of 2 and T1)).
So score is 0.50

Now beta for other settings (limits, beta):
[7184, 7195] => 7184.34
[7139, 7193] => 7182.68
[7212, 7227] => 7220.82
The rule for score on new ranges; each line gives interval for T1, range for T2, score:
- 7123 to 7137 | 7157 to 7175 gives 0.50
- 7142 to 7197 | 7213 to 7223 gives 0.74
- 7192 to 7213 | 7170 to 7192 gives 0.67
